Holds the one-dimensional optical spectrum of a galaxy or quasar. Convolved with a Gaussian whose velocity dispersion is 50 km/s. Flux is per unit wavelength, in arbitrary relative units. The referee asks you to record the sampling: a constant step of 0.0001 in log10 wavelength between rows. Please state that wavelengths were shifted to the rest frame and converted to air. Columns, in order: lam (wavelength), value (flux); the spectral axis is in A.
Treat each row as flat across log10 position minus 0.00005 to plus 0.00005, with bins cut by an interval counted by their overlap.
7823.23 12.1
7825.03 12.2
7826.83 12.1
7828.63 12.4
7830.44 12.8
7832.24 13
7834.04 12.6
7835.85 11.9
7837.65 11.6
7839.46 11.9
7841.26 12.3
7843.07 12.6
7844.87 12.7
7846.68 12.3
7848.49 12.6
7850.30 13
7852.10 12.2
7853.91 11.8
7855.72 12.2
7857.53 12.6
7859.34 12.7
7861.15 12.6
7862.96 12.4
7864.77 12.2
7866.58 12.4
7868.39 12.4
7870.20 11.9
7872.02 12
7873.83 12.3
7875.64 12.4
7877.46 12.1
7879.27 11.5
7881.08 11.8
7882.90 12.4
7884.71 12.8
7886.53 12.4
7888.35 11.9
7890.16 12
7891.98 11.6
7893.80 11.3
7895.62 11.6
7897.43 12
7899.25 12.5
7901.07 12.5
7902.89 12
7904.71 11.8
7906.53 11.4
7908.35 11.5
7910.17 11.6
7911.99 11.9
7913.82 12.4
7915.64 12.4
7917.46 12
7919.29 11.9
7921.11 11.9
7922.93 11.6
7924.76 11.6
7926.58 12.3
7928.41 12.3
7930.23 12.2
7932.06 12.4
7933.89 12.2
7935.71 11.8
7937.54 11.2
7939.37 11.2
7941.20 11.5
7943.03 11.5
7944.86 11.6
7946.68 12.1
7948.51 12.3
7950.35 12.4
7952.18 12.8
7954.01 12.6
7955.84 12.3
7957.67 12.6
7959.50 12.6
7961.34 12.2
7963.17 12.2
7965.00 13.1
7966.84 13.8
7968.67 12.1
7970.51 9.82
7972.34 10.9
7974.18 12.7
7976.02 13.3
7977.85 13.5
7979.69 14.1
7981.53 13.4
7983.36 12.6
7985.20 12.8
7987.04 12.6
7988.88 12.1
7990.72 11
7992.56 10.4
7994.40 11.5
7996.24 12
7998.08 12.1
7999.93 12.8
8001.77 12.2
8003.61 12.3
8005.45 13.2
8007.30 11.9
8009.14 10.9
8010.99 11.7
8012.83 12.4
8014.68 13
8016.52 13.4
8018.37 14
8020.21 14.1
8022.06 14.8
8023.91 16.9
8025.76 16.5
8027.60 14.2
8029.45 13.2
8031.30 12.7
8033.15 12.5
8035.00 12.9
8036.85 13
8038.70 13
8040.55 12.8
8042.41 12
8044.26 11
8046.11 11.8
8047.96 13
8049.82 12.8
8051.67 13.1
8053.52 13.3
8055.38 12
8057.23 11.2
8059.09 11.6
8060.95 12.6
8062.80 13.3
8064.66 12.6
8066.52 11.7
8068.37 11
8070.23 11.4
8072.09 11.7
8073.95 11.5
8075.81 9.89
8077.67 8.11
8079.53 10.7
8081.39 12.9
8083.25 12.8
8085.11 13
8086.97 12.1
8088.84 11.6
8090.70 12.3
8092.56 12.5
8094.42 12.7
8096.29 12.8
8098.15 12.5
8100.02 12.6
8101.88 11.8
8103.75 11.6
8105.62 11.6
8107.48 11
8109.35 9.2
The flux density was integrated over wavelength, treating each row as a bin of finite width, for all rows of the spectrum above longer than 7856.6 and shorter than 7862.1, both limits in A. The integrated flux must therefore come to 69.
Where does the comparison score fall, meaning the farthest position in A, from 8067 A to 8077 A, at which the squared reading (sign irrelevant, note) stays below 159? 8075.81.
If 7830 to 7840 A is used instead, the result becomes 7839.46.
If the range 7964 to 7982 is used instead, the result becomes 7972.34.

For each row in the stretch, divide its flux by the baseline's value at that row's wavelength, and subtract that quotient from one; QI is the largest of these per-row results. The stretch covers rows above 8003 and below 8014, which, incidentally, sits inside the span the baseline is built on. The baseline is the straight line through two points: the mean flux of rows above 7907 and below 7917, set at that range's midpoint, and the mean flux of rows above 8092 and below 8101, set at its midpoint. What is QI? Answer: 0.114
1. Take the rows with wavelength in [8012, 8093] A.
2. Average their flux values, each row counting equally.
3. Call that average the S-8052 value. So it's 12.6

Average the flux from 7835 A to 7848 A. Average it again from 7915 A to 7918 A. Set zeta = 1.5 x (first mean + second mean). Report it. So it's 36.6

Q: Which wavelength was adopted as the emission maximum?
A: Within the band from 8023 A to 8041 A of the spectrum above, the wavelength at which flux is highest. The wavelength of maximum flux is 8023.91 A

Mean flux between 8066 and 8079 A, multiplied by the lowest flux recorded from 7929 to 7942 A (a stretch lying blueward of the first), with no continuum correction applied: 120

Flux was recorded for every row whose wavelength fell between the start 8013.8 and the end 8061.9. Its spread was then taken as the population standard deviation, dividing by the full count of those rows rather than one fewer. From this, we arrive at 1.4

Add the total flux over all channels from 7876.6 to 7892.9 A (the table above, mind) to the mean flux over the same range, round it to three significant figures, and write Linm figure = 121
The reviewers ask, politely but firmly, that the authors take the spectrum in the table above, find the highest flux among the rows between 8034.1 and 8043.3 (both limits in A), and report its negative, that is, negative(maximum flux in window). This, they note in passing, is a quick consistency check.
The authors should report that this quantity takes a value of -13.0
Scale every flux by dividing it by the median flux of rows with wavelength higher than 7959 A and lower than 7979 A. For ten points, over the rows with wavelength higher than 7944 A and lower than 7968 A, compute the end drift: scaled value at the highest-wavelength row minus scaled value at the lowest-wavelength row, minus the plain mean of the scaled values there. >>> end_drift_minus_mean -0.82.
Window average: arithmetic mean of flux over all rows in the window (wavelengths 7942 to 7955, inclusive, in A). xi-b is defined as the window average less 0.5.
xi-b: 11.7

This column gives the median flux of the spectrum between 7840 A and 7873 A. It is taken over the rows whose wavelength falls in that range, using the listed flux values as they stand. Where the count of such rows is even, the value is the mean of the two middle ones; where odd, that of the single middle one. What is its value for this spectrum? 12.4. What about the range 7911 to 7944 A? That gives 11.9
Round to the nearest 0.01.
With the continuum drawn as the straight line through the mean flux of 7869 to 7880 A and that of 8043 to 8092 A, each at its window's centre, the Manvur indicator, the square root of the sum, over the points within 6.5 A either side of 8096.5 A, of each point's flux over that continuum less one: 0.59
